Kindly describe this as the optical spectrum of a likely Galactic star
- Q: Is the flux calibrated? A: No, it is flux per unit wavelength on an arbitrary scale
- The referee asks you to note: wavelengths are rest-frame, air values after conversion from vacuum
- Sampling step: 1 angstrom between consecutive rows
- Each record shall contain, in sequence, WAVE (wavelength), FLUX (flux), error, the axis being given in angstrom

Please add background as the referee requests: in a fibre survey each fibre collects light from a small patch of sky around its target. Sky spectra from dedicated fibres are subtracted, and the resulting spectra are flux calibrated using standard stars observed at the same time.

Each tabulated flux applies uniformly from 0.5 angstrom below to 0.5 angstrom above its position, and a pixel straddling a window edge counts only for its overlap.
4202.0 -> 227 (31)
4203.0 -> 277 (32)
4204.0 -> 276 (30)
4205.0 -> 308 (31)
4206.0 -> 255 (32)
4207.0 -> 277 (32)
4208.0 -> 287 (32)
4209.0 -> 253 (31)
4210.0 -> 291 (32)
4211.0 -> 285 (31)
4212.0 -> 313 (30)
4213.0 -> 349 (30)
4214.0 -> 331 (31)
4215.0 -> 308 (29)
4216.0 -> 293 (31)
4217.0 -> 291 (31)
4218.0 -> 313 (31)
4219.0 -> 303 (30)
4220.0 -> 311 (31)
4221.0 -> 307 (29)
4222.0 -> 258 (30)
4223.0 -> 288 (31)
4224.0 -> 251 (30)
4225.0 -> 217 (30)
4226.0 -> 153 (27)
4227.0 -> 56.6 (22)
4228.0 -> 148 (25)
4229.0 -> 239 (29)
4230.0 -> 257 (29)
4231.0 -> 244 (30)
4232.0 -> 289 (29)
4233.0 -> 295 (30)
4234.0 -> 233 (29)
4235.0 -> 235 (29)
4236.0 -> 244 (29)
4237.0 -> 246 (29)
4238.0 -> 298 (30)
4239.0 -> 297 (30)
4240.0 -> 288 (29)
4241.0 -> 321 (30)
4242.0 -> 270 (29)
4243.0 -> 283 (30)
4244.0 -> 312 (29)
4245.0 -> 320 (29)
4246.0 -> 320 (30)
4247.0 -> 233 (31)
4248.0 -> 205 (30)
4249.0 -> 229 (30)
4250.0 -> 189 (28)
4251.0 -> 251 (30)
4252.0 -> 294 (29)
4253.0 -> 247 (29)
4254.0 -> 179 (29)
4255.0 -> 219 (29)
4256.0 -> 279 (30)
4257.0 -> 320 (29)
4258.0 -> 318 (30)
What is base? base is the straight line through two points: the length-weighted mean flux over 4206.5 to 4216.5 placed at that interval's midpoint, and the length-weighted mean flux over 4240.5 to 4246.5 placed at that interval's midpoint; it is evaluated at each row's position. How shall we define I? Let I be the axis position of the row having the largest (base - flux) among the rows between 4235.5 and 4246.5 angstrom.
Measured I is 4236.0 angstrom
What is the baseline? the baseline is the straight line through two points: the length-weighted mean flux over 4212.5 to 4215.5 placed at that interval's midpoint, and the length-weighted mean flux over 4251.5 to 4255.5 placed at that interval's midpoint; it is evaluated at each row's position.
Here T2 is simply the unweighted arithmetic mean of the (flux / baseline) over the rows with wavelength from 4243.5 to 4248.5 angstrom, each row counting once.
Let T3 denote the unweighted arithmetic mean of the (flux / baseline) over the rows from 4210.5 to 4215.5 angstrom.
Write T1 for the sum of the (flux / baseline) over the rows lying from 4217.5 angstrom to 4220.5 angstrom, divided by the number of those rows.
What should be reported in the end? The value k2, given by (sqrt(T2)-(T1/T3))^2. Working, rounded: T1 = 0.97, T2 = 1.10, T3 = 0.96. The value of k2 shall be 0.00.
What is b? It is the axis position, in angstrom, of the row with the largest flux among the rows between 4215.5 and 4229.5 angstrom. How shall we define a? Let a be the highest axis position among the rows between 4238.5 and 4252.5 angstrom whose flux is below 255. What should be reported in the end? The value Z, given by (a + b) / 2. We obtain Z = 4234.5 angstrom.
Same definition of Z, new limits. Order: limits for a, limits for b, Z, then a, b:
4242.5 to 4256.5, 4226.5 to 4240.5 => 4246.5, 4255.0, 4238.0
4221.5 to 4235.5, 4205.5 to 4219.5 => 4224.0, 4235.0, 4213.0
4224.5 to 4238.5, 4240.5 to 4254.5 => 4239.0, 4237.0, 4241.0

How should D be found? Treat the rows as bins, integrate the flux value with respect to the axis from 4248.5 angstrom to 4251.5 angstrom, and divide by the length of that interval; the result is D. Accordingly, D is 223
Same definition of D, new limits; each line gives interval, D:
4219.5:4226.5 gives 255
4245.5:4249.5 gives 247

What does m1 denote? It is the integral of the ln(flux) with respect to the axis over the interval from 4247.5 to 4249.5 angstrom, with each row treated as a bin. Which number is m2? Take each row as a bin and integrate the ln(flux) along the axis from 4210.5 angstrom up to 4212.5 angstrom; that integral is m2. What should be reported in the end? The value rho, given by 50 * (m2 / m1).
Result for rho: 53.0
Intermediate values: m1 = 10.8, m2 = 11.4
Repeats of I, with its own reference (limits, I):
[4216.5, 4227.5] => 4227.0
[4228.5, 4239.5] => 4234.0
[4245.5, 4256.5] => 4254.0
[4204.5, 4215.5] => 4209.0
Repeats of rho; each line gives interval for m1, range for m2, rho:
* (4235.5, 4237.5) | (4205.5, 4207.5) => 50.7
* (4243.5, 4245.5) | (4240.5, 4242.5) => 49.4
